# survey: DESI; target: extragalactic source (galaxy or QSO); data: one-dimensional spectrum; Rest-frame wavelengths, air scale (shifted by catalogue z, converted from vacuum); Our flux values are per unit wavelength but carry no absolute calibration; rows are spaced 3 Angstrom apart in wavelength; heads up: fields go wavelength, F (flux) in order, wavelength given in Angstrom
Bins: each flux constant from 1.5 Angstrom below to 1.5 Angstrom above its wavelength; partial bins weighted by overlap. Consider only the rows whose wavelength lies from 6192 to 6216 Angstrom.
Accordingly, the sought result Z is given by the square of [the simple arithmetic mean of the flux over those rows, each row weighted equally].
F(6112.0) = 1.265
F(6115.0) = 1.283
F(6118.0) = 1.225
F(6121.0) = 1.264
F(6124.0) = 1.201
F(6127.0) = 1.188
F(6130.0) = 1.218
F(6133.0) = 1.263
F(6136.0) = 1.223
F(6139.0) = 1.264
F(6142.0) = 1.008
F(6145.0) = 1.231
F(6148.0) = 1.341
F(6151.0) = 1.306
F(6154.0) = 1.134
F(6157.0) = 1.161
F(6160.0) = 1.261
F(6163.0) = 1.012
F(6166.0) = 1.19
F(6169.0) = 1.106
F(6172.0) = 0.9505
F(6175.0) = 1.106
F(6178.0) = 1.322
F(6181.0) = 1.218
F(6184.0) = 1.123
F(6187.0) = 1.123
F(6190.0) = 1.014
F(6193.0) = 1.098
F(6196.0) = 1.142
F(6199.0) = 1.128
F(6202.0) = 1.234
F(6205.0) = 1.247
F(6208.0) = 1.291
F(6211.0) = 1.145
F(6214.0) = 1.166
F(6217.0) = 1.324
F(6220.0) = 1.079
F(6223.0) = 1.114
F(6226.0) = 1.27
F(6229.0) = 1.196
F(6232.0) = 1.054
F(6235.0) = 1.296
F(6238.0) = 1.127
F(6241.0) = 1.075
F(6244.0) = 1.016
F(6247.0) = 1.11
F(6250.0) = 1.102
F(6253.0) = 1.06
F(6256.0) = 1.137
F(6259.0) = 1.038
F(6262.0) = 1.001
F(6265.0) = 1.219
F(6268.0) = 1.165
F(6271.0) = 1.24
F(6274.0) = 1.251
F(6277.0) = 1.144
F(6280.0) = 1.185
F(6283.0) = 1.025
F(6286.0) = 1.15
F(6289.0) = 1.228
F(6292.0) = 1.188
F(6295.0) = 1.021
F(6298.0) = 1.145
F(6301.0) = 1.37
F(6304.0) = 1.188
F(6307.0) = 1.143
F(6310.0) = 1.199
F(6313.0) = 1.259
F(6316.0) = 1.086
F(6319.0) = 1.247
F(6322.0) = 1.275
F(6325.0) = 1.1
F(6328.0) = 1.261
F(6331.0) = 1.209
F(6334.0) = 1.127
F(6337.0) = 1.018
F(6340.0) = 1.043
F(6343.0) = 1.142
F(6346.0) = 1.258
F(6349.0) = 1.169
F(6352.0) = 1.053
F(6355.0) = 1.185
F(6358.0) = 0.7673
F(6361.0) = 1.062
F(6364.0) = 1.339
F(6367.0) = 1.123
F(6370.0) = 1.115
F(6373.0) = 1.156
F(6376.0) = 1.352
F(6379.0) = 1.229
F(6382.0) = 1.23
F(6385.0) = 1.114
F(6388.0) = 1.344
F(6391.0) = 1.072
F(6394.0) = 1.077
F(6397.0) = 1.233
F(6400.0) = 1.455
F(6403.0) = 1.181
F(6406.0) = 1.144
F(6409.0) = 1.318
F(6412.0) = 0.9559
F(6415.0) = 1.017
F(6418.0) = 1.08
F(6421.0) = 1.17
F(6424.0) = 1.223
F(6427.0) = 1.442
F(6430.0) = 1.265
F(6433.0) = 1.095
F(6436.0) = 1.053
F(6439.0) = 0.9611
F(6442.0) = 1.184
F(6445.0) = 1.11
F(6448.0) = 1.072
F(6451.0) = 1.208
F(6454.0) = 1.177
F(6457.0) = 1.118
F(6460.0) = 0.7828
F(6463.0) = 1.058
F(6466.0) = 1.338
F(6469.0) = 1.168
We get 1.40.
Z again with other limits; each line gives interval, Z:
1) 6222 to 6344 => 1.33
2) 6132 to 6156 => 1.49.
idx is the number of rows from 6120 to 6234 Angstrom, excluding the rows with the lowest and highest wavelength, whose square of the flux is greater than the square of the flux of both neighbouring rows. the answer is 10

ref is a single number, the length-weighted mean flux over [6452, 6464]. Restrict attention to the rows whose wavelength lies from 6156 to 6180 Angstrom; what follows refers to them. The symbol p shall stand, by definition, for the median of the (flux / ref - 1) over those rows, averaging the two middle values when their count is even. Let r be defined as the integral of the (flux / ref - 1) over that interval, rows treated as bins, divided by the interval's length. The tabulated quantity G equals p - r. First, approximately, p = 0.09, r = 0.096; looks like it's -0.006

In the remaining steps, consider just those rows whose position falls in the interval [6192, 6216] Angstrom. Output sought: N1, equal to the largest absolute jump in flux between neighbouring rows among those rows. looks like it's 0.15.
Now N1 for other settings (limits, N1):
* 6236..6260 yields 0.10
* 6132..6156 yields 0.26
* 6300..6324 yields 0.18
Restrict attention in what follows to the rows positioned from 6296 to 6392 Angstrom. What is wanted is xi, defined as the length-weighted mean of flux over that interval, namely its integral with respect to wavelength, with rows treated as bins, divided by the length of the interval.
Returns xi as 1.168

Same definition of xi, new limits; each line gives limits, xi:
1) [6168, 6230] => 1.162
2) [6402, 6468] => 1.134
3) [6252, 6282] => 1.143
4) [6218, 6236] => 1.169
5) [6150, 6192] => 1.142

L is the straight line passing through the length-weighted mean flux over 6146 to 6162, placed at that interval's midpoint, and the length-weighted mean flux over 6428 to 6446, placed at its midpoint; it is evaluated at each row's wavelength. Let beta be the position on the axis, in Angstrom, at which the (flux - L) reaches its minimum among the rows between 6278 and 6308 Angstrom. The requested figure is 6283.0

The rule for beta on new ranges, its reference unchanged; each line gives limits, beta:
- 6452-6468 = 6460.0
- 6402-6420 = 6412.0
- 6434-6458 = 6439.0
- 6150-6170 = 6163.0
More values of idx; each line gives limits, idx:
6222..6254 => 3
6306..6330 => 2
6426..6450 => 1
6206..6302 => 9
